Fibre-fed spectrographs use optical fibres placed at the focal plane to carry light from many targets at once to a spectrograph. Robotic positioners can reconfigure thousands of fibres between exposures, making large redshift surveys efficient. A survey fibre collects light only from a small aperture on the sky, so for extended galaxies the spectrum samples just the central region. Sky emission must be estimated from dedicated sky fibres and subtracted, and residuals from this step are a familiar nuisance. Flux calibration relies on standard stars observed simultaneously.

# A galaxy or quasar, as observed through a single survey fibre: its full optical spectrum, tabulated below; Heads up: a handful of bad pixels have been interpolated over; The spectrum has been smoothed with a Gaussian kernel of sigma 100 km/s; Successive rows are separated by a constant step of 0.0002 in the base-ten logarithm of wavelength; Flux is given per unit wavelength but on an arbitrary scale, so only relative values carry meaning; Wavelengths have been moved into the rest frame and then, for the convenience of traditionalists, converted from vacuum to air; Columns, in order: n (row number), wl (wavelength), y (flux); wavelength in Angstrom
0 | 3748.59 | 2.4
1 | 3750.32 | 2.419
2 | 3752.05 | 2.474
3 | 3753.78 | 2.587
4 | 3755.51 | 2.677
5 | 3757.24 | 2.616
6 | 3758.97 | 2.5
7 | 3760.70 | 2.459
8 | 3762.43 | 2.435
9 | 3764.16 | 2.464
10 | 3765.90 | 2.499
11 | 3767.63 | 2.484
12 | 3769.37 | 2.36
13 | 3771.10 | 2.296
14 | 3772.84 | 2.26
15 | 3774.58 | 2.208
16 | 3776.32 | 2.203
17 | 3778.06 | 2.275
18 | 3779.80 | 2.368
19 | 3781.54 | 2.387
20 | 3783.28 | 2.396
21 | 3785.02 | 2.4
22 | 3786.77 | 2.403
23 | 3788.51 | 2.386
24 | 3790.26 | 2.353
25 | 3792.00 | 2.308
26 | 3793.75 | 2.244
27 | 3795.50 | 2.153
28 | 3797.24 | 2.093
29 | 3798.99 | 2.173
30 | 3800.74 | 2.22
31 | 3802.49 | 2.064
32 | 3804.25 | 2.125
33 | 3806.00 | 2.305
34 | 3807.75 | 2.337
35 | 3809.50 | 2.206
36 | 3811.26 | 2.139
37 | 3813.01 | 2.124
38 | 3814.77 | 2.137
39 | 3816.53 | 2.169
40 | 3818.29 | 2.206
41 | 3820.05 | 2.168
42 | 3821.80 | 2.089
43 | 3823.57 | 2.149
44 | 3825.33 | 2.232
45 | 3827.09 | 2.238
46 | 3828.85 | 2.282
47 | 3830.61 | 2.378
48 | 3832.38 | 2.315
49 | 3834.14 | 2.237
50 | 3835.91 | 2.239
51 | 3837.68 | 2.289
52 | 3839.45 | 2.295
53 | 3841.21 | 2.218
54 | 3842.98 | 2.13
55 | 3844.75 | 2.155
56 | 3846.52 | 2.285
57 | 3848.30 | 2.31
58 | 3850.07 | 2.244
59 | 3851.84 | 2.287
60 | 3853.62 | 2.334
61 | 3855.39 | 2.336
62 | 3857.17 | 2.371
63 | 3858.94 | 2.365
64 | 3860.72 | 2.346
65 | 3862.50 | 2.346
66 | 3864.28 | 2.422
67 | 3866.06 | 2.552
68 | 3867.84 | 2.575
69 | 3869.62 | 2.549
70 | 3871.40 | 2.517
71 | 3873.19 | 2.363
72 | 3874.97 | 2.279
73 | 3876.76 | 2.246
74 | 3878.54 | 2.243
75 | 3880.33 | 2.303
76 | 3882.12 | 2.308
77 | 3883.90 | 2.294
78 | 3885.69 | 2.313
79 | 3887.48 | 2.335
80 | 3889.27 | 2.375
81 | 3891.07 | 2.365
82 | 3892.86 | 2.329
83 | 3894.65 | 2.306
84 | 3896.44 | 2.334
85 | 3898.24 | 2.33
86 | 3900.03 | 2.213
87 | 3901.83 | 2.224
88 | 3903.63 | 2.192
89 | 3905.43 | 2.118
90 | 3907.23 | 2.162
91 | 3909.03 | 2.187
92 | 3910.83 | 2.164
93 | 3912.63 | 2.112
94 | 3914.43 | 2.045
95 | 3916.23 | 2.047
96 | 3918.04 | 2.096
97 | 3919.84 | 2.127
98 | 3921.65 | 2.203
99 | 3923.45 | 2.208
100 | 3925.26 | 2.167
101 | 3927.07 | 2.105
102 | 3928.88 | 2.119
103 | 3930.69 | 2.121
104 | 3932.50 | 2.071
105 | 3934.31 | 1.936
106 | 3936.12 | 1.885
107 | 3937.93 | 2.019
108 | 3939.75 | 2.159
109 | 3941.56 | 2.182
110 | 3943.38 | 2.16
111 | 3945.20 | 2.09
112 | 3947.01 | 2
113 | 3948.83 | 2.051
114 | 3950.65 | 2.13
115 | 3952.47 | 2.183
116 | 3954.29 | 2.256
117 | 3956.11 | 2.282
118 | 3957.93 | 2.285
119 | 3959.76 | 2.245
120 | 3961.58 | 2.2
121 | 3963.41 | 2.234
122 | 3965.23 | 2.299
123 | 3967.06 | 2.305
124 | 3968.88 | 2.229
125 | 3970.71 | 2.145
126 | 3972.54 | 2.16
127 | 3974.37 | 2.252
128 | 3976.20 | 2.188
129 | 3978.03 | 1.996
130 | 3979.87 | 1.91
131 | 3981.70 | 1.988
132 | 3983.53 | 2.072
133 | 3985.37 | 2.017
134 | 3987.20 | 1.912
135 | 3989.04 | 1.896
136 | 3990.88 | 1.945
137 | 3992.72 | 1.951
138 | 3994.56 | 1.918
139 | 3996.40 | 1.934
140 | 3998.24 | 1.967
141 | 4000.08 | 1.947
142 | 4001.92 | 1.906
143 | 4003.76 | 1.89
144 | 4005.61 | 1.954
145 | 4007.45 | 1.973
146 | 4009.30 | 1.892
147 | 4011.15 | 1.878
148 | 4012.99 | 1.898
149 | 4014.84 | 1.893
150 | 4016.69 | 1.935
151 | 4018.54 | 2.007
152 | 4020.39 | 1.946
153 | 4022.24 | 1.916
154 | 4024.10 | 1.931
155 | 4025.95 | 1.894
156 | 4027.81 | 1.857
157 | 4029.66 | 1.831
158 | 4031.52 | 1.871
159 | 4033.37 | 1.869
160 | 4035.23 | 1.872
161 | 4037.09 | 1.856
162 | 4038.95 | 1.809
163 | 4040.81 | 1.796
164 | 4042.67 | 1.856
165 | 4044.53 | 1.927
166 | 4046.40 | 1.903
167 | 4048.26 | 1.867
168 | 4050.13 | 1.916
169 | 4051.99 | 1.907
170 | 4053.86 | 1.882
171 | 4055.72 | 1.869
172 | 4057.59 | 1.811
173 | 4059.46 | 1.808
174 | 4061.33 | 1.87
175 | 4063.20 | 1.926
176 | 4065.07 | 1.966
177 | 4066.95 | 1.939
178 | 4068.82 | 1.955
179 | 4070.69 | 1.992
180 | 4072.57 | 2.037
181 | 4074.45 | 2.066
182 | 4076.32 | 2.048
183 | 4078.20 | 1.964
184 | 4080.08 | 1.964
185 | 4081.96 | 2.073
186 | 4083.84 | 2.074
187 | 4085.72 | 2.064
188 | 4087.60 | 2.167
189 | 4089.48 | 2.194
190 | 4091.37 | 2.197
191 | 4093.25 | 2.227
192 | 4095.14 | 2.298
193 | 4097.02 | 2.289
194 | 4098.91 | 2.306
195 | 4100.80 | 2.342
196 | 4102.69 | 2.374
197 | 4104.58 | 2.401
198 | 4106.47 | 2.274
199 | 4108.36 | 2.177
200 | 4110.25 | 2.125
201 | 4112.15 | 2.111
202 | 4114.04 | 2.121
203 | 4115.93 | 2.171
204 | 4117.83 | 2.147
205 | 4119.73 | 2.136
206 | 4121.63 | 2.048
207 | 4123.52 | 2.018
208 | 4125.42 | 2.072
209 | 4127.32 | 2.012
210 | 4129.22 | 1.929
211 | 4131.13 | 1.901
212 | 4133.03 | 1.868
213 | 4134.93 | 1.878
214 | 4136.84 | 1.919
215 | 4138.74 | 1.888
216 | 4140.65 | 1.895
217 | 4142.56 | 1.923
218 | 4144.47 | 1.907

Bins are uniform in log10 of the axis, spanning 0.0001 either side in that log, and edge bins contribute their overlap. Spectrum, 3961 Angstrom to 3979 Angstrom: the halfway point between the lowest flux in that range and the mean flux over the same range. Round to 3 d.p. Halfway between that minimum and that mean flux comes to 2.098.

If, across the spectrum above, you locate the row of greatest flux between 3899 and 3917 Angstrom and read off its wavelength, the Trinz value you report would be 3901.83 Angstrom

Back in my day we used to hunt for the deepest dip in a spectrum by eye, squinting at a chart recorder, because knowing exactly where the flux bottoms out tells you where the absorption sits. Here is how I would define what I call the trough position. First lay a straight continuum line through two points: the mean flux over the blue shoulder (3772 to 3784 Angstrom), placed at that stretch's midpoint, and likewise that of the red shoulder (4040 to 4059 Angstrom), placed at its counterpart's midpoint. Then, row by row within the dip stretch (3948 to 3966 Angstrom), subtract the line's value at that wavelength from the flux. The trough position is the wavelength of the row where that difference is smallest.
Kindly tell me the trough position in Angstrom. 3948.83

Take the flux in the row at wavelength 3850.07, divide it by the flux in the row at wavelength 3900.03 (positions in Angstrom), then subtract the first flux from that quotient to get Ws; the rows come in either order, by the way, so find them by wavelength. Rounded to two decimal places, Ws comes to -1.23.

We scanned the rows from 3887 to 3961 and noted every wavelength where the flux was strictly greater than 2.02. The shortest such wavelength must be 3887.48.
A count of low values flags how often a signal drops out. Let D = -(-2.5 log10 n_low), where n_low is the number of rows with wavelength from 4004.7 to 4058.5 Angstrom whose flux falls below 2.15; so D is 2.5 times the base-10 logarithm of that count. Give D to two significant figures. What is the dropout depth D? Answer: 3.7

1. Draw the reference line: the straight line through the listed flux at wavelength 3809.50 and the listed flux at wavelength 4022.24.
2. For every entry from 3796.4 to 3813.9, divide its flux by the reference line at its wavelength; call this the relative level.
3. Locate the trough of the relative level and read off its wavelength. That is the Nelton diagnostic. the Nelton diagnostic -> 3802.49 Angstrom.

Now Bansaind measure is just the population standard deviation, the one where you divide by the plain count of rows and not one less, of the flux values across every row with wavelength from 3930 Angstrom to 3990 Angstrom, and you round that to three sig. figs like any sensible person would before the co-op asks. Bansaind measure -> 0.126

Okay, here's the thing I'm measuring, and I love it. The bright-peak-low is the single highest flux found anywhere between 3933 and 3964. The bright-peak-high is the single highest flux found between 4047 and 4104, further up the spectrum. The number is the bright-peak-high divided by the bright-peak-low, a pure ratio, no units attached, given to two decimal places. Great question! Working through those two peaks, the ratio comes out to 1.04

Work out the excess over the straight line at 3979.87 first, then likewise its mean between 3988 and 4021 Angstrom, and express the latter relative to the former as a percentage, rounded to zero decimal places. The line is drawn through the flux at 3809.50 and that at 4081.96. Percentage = 85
